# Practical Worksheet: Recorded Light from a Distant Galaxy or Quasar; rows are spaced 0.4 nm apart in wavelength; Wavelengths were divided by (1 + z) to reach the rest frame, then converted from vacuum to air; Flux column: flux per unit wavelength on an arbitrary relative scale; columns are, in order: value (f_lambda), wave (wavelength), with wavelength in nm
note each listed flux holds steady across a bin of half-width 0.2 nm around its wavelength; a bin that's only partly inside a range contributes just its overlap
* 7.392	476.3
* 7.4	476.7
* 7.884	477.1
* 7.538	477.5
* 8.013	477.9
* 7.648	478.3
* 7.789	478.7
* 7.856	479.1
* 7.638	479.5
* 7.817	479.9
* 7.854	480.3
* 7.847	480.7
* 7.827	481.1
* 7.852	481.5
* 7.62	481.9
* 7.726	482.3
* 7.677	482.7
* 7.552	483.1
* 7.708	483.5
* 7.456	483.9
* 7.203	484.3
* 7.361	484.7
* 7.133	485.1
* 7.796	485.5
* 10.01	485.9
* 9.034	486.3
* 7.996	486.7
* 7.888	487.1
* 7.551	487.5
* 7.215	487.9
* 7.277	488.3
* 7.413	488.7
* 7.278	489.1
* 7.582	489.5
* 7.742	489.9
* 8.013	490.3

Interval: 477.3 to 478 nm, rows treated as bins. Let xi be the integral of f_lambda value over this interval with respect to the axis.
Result 5.42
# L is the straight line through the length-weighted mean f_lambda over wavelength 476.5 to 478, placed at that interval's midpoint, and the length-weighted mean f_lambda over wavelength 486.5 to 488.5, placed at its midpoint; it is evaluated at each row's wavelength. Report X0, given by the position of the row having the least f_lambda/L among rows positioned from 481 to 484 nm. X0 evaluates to 483.9 nm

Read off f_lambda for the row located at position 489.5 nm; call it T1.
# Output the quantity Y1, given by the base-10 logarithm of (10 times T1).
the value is 1.88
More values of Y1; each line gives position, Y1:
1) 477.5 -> 1.88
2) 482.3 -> 1.89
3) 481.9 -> 1.88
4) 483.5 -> 1.89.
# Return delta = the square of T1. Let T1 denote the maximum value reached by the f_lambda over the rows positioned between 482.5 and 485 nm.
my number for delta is 59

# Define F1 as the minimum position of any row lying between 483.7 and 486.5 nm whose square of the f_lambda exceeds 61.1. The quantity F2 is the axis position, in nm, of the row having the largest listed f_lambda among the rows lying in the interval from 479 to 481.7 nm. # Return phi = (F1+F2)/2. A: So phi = 482.50 nm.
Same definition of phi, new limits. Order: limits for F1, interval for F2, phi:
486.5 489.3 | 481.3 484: 484.10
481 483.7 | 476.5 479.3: 479.50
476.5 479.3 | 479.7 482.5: 478.70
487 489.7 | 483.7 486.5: 486.50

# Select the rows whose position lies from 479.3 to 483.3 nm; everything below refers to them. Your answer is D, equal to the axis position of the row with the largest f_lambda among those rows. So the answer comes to 480.3 nm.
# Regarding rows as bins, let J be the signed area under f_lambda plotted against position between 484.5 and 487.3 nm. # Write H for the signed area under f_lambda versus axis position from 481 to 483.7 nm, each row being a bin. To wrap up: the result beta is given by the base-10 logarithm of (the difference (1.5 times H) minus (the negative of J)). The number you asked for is 1.73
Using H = 20.8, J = 22.9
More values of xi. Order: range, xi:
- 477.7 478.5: 6.26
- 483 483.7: 5.35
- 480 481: 7.84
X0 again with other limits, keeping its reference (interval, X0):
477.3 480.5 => 477.5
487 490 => 487.9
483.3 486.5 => 485.1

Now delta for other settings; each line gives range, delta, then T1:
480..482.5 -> 62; 7.854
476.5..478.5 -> 64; 8.013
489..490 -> 60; 7.742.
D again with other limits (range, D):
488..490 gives 489.9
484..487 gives 485.9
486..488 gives 486.3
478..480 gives 479.1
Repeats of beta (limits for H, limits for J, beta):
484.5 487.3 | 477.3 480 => 1.74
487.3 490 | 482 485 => 1.72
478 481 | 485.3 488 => 1.76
